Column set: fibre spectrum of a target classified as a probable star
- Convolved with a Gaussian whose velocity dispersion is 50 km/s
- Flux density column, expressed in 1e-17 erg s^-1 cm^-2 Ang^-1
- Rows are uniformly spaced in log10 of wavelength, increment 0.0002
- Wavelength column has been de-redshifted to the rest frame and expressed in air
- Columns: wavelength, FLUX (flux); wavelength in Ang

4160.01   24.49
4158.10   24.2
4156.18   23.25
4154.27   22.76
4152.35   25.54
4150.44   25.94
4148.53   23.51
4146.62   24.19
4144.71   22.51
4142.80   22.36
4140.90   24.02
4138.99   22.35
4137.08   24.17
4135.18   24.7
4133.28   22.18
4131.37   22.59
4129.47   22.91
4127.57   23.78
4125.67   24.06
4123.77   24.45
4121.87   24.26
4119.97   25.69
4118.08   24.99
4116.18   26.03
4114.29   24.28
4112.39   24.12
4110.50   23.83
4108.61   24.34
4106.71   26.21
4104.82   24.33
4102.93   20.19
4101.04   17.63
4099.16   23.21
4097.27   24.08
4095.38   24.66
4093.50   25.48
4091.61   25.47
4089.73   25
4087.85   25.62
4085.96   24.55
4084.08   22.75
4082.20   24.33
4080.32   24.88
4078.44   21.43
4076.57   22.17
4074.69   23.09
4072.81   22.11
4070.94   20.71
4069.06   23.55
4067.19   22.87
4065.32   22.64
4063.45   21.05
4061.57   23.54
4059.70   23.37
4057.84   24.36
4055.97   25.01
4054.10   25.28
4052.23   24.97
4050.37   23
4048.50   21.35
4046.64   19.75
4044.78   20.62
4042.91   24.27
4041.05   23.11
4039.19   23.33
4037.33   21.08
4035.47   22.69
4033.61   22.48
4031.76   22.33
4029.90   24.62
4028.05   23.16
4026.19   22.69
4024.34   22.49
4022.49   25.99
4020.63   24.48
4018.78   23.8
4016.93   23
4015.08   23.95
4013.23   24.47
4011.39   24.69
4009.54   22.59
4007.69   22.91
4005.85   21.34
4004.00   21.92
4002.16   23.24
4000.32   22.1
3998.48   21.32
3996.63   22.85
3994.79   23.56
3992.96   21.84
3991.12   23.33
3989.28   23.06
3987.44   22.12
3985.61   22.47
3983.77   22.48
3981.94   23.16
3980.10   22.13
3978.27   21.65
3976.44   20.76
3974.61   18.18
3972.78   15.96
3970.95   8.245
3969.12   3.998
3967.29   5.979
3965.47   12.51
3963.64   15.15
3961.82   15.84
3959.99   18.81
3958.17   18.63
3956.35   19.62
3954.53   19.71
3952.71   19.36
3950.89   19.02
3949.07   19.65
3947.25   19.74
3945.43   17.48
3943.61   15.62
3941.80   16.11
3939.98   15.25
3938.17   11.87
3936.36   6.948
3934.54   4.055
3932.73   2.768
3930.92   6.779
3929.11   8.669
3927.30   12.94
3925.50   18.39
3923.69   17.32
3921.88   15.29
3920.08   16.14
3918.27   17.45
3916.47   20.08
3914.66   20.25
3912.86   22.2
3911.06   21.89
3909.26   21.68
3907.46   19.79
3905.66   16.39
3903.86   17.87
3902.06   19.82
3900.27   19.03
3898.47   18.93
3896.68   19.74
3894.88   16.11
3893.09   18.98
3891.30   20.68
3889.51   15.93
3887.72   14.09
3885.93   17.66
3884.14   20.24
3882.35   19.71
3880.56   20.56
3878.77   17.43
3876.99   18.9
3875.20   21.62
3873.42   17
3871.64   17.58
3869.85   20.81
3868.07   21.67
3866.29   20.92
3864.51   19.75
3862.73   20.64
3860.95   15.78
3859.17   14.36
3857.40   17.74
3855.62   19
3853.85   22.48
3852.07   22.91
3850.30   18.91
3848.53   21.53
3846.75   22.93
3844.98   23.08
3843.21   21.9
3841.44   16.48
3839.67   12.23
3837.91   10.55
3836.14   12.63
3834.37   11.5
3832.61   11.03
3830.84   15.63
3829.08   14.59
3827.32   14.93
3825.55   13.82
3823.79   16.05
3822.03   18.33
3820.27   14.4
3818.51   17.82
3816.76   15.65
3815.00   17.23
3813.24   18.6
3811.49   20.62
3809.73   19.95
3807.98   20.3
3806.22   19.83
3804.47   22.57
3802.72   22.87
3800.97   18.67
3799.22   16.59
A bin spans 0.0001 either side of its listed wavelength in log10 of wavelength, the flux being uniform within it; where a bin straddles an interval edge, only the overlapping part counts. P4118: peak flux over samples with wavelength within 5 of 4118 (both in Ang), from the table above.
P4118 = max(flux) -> 26.03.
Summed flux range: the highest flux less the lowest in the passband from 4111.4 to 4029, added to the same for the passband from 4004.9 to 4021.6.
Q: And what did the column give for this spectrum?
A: 12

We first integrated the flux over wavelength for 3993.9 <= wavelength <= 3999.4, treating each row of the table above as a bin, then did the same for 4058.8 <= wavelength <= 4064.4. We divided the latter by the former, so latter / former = 1.02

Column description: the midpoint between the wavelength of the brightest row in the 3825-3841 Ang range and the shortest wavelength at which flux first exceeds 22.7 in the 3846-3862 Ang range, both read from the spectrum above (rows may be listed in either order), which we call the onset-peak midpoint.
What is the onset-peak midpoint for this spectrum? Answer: 3838.8 Ang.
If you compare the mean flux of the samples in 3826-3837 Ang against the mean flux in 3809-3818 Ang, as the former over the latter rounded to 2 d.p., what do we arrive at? 0.73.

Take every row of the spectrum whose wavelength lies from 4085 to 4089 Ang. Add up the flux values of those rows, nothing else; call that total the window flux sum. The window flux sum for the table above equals 50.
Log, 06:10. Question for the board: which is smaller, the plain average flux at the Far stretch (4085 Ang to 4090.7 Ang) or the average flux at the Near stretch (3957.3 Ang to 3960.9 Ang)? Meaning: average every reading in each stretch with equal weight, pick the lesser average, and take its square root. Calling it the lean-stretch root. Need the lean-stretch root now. 4.3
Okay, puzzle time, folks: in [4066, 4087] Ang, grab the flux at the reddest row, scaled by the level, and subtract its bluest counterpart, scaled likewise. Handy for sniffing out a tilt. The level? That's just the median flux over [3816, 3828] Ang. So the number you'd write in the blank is 0.11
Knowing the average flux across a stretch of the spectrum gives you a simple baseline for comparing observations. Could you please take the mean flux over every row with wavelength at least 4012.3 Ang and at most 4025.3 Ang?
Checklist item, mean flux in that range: 24.0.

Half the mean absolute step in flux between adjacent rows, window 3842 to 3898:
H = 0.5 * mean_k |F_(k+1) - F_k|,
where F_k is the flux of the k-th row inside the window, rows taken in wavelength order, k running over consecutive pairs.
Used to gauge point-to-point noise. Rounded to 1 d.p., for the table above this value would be 1.1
